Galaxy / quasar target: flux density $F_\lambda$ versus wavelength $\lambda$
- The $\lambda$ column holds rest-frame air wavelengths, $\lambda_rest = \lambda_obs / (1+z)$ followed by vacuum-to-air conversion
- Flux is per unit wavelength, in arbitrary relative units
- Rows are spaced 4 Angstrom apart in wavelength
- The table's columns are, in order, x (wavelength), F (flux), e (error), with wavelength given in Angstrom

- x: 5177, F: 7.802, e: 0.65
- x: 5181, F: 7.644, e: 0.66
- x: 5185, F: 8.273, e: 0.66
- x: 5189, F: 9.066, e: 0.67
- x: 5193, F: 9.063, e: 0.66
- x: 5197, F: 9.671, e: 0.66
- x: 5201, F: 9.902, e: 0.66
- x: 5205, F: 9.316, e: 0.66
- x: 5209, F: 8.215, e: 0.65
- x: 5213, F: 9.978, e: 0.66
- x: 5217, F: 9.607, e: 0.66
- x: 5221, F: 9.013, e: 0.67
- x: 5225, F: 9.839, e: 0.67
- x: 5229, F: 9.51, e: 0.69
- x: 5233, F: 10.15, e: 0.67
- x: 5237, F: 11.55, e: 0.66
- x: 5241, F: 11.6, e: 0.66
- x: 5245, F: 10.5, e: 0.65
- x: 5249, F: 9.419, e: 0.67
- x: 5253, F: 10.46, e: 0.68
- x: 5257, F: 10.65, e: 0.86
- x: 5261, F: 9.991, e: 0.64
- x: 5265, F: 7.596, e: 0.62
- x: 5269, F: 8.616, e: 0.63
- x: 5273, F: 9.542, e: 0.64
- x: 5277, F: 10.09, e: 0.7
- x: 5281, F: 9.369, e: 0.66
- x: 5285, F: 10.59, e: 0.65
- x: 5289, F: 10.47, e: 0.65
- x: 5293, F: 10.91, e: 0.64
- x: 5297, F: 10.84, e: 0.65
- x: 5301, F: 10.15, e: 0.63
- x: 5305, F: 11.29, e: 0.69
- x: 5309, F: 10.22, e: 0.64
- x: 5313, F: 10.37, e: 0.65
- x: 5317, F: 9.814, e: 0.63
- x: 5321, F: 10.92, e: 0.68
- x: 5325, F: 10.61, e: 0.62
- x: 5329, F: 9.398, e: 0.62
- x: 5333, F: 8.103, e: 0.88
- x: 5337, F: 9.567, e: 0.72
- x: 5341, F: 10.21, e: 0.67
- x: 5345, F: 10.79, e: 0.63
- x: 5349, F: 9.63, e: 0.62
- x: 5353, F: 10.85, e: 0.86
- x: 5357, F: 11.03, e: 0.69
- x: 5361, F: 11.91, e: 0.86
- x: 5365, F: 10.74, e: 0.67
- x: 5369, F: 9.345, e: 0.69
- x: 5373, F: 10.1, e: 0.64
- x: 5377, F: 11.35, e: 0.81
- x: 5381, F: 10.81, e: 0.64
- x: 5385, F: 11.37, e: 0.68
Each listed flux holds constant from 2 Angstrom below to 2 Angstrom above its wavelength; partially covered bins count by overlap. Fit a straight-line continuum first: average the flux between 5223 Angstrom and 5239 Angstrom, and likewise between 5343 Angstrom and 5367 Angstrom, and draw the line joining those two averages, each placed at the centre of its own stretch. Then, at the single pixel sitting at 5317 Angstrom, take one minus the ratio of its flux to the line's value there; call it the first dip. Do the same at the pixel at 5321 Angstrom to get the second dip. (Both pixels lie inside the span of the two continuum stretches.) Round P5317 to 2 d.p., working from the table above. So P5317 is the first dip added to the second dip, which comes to 0.06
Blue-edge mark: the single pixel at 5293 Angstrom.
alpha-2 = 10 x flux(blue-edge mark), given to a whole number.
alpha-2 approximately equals 109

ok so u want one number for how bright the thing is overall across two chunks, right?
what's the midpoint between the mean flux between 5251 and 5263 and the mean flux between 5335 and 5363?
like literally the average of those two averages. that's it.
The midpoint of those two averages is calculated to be 10.5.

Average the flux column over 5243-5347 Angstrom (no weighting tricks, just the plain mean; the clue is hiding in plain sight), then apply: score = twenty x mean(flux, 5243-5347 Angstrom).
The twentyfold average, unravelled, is 200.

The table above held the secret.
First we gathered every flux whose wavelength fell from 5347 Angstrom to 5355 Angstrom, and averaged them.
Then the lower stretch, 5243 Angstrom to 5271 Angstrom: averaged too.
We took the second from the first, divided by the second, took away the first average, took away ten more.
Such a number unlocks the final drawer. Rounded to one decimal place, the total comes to -20.2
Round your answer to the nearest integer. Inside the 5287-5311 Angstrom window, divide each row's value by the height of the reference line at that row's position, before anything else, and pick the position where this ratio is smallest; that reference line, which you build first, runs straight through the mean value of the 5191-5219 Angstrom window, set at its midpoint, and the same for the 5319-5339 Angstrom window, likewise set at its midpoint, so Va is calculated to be 5301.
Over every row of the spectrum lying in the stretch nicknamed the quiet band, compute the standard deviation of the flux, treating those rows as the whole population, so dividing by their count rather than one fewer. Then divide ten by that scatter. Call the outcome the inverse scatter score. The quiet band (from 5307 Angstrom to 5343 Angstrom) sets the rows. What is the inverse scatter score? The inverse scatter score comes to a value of 12.7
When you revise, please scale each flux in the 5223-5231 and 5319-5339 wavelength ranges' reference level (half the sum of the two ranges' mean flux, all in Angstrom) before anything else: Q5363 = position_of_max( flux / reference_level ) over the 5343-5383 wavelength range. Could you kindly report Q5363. 5361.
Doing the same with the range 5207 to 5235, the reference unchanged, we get 5233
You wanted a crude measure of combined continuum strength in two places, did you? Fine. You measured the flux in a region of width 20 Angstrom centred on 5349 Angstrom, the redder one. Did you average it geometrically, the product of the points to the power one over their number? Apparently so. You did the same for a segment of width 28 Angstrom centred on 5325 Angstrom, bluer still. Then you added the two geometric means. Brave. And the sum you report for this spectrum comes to 20.3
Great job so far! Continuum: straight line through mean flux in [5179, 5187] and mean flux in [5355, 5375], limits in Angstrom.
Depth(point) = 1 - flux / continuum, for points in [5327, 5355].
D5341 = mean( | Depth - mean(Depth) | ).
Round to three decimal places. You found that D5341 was 0.062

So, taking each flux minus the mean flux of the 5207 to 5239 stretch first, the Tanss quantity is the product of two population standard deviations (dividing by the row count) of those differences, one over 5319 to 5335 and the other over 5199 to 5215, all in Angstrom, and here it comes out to 0.8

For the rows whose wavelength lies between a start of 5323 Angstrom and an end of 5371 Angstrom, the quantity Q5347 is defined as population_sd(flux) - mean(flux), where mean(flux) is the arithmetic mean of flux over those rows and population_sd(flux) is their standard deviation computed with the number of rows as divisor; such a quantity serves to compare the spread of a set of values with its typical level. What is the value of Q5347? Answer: -9.21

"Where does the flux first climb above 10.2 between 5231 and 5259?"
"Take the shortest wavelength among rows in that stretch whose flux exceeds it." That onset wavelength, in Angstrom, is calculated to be 5237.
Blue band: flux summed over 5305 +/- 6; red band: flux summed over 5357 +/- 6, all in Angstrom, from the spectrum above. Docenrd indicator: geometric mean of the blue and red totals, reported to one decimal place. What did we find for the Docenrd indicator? 32.7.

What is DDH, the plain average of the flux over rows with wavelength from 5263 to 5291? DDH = 9.5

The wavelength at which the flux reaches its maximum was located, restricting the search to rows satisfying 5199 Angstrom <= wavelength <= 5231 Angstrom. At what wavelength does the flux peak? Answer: 5213 Angstrom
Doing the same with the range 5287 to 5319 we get 5305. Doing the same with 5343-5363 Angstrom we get 5361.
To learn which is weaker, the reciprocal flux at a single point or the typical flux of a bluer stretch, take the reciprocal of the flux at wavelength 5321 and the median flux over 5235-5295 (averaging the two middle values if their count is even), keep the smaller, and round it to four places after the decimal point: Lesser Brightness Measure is 0.0916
